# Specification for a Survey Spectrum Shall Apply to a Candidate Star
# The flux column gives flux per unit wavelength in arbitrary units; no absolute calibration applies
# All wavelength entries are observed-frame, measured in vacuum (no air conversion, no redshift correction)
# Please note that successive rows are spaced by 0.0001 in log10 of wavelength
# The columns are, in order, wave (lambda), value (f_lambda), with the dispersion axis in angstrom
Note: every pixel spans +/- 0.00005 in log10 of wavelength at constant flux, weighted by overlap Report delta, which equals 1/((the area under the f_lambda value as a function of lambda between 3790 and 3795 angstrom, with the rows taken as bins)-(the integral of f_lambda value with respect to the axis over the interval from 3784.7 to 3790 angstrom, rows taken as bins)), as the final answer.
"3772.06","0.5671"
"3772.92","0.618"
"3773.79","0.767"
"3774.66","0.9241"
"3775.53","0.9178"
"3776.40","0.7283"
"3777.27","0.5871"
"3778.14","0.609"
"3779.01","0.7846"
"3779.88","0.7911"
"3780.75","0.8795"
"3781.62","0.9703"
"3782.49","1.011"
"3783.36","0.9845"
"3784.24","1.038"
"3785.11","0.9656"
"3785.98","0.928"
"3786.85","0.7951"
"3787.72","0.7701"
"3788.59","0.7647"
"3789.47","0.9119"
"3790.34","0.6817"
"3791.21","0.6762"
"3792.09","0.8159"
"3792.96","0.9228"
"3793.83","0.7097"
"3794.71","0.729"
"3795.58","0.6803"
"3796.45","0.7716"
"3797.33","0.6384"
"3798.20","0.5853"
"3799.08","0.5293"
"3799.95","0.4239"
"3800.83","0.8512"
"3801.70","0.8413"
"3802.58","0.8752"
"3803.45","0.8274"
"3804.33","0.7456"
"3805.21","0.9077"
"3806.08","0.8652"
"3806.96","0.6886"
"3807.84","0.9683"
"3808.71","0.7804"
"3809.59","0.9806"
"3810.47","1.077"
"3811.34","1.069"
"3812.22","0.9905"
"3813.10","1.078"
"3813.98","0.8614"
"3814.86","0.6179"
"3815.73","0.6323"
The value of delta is -1.4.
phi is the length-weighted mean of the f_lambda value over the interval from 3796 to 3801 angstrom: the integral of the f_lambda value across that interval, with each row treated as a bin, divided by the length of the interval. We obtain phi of 0.62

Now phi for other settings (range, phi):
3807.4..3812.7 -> 0.98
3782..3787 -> 0.96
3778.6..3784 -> 0.91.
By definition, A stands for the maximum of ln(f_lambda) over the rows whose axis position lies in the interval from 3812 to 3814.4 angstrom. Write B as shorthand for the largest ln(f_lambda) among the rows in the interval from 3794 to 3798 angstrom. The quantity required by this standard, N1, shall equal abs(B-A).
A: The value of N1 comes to 0.334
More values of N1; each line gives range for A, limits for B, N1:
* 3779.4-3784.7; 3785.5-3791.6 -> 0.112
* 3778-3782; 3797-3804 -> 0.103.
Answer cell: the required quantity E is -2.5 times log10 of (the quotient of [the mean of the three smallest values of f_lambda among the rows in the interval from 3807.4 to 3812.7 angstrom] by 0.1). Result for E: -2.40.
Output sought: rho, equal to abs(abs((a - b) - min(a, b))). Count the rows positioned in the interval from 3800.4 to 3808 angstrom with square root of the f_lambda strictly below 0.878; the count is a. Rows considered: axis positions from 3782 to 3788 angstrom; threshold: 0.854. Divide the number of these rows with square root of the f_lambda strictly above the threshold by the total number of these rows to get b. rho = 0.00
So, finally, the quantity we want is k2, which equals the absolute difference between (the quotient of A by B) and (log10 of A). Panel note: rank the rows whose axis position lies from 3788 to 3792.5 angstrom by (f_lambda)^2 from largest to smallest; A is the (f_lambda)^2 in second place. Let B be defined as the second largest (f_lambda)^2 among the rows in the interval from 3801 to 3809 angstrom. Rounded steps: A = 0.67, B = 0.82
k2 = 0.98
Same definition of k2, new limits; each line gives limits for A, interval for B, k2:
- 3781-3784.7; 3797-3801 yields 2.50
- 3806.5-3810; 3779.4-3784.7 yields 0.95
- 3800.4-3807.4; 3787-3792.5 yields 1.27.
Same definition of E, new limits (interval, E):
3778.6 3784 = -2.28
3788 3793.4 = -2.12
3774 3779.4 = -2.02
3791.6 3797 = -2.12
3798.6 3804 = -1.93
